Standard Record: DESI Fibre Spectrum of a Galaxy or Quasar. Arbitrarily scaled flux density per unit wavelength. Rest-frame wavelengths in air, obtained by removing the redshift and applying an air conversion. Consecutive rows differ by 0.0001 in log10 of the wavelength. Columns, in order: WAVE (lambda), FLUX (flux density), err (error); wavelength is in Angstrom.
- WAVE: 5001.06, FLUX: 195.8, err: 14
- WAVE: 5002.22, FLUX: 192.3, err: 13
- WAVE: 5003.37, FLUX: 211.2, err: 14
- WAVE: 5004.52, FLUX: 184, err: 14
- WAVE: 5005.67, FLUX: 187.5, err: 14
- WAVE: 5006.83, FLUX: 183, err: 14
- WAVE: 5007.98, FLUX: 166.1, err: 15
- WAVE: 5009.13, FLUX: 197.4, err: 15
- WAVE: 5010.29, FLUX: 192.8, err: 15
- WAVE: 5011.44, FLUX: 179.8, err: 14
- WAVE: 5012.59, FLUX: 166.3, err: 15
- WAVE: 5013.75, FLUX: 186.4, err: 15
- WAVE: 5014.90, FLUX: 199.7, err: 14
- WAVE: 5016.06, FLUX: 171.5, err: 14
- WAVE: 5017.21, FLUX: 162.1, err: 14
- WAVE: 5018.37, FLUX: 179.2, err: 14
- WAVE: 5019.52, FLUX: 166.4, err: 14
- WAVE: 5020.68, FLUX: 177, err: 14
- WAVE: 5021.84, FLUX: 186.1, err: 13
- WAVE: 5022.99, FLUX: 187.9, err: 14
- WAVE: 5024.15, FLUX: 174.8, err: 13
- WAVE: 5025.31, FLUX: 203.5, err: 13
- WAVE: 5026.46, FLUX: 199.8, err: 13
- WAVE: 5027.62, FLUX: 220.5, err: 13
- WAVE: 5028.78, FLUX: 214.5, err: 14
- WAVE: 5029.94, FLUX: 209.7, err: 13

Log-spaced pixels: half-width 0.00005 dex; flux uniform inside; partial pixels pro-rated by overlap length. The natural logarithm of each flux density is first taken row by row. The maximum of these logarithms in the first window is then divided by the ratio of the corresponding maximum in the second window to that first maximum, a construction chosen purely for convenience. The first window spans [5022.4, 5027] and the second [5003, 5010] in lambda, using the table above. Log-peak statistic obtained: 5.28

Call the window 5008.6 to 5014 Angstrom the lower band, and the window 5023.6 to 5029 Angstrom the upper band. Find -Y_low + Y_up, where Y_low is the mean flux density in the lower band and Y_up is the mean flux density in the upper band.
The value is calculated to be 18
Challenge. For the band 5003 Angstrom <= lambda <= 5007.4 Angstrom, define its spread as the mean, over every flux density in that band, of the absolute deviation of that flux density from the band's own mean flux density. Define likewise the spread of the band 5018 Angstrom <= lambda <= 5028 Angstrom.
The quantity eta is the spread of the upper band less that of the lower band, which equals 3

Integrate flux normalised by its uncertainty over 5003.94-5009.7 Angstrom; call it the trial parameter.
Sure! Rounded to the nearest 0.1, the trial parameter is 73.6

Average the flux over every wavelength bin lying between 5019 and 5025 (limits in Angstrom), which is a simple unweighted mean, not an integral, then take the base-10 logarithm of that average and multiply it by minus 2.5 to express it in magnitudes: -5.63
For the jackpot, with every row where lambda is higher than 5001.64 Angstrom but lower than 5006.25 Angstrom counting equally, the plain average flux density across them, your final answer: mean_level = 194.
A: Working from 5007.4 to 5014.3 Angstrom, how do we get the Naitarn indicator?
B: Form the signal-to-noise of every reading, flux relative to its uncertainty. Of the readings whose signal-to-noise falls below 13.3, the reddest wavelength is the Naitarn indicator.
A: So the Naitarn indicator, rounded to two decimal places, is 5013.75 Angstrom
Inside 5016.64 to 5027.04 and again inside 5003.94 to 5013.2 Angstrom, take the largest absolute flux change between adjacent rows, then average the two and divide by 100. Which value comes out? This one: 0.300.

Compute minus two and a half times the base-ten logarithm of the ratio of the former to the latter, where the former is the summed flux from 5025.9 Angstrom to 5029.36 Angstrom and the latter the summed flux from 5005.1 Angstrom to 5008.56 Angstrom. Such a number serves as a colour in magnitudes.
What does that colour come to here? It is -0.18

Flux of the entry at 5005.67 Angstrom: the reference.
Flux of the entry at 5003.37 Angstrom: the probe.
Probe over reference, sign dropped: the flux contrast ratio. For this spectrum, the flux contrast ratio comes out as 1.13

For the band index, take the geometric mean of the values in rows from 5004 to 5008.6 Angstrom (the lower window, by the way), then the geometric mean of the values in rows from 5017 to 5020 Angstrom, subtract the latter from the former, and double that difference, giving 22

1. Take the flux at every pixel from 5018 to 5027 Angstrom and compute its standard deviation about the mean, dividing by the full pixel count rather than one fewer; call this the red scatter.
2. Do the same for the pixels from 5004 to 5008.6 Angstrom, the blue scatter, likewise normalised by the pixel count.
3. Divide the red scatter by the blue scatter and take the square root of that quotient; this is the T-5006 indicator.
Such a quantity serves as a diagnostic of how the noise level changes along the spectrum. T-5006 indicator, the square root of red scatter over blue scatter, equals 1.19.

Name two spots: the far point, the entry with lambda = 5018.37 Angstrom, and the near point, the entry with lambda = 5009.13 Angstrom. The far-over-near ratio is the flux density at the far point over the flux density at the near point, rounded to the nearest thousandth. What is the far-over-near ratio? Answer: 0.908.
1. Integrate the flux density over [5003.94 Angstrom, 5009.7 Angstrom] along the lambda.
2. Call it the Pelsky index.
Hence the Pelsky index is 1058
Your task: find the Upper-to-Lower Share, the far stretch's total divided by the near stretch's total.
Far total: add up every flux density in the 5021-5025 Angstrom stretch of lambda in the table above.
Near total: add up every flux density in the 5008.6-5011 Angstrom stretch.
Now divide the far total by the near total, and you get 1.4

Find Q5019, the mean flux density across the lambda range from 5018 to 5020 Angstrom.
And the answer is 173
